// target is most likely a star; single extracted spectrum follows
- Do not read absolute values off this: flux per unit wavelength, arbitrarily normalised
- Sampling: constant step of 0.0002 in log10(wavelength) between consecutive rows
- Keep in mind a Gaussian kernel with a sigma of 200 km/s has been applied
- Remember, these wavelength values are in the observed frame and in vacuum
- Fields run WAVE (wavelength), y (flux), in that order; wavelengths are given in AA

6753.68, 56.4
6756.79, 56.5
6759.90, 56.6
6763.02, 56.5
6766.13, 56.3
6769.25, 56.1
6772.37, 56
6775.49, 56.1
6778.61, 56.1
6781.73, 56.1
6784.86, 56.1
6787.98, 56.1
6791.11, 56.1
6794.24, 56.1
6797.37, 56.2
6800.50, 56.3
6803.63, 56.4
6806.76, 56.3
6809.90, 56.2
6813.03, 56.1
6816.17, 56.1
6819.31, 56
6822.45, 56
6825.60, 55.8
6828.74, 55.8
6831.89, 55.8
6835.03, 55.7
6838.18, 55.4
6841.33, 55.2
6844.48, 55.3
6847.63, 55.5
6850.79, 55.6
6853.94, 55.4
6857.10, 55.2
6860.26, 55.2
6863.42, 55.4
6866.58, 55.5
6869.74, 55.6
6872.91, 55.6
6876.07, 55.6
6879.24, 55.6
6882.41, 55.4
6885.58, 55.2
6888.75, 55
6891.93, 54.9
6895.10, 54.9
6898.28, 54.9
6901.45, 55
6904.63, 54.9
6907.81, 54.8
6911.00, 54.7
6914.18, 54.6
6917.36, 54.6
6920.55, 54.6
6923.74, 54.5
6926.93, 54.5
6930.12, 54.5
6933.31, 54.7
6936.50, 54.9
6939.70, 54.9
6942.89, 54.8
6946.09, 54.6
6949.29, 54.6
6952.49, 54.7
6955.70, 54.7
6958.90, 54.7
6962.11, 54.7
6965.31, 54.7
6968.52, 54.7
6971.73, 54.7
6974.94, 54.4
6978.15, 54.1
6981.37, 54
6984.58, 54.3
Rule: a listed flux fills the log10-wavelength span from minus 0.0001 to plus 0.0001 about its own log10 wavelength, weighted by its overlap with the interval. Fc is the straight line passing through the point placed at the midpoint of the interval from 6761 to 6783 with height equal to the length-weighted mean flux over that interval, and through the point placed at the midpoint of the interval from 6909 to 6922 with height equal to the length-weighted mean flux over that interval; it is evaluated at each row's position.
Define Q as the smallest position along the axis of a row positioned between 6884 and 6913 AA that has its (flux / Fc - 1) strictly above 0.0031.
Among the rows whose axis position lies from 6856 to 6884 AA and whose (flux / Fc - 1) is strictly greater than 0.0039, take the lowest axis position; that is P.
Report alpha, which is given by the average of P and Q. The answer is 6874.5 AA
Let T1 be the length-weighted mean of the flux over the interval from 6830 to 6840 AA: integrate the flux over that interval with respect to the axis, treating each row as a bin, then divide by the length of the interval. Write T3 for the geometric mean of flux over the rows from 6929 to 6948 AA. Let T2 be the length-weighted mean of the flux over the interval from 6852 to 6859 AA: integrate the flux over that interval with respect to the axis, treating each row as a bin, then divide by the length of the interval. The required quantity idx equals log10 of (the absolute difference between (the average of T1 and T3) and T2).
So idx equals -0.9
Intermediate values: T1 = 55.6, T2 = 55.3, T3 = 54.7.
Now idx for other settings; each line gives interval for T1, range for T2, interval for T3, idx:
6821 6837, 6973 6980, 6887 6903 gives 0.0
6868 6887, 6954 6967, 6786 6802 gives 0.1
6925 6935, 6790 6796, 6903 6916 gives 0.1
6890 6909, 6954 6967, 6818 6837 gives -0.2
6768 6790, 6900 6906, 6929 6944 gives -0.3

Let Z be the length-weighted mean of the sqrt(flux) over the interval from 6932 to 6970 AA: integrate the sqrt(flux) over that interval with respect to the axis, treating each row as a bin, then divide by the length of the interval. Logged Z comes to 7.40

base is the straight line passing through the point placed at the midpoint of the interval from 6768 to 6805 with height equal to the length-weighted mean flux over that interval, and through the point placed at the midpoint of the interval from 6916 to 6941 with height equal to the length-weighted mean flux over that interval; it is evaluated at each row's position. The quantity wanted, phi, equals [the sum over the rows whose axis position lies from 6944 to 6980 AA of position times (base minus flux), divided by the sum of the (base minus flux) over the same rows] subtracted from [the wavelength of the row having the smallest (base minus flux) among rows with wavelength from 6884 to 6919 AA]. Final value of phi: -76.9 AA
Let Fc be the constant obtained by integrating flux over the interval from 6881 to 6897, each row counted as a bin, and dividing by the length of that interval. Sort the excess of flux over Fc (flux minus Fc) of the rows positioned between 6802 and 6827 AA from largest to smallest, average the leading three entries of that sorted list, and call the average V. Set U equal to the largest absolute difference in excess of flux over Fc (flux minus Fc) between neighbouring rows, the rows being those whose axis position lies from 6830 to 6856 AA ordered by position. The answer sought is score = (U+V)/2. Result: 0.77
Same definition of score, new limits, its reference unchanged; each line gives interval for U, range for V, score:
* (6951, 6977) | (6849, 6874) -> 0.42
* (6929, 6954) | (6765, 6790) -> 0.65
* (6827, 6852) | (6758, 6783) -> 0.85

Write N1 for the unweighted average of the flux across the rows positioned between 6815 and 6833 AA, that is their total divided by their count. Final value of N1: 55.9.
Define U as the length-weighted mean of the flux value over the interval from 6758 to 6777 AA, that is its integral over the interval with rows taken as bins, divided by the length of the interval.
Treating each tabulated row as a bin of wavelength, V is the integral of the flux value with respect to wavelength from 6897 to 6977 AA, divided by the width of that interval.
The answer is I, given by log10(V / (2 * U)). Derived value -0.313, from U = 56.3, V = 54.7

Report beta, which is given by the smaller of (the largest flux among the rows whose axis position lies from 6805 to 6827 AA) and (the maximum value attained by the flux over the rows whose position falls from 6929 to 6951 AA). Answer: 54.9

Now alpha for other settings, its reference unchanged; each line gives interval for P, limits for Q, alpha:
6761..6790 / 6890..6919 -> 6832.2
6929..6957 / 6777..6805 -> 6865.3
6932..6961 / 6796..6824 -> 6865.3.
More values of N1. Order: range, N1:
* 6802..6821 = 56.2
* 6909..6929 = 54.6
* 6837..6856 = 55.4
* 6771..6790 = 56.1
